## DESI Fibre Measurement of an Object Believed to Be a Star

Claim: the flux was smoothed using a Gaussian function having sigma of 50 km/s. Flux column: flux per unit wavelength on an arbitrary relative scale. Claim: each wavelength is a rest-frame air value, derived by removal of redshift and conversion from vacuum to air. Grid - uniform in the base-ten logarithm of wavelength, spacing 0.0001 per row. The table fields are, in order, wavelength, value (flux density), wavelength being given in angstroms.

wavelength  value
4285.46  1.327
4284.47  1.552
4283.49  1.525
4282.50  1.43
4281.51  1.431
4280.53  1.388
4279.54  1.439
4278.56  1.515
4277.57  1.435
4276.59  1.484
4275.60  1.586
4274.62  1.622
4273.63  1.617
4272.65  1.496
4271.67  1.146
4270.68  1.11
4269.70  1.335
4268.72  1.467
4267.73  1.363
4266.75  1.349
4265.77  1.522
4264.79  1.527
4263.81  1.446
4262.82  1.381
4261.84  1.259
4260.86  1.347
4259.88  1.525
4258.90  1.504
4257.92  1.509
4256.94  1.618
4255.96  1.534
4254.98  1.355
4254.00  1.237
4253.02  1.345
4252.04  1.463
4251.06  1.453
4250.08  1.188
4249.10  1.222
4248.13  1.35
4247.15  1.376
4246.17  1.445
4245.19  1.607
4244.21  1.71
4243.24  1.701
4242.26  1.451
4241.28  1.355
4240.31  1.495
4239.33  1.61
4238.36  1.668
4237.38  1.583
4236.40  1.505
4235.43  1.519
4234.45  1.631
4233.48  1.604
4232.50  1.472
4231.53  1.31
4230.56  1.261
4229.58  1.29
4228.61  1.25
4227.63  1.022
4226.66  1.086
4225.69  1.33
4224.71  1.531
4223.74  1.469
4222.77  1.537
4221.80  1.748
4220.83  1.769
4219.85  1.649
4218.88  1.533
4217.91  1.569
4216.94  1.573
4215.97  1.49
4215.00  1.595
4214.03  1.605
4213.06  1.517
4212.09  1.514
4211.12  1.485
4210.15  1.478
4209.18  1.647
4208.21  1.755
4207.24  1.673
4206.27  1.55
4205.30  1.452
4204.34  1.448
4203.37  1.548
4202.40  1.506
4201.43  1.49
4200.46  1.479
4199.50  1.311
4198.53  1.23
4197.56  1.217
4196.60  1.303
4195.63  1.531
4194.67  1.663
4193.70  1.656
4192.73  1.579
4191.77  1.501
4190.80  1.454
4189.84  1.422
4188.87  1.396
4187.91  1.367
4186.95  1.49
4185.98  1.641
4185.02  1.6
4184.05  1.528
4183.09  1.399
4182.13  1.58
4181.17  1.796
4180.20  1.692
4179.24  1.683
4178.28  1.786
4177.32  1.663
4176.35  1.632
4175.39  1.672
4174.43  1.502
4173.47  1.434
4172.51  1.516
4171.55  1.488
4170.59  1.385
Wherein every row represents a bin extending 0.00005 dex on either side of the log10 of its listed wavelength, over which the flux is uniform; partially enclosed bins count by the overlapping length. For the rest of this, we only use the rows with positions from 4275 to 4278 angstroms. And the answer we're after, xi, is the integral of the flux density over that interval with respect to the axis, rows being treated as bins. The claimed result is 4.5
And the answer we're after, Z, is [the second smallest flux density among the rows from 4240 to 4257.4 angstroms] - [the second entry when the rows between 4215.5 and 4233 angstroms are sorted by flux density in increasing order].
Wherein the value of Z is 0.14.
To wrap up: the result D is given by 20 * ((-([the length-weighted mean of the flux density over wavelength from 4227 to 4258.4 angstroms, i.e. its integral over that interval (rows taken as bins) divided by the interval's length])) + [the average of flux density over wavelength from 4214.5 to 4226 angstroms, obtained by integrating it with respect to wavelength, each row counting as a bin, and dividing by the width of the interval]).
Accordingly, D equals 3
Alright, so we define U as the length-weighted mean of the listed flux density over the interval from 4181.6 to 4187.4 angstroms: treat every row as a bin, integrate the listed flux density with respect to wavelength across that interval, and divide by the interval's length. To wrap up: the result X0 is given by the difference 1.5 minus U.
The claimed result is -0.042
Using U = 1.542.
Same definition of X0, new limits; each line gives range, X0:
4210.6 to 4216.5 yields -0.035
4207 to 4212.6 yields -0.087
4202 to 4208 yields -0.040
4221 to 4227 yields 0.023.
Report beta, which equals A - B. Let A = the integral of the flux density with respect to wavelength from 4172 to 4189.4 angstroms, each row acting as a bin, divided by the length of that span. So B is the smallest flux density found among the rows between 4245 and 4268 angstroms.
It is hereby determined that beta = 0.39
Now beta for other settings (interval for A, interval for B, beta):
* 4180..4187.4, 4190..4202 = 0.37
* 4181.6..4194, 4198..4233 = 0.49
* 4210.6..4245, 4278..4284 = 0.11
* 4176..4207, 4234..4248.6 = 0.17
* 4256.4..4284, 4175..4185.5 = 0.04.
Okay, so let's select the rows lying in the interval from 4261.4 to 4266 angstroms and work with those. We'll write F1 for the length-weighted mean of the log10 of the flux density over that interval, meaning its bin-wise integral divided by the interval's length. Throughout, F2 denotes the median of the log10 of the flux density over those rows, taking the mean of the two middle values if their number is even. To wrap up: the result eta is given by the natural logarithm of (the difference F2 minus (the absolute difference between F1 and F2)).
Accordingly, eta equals -1.88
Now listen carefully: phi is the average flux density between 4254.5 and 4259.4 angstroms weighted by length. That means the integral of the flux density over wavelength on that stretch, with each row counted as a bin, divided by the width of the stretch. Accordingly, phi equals 1.50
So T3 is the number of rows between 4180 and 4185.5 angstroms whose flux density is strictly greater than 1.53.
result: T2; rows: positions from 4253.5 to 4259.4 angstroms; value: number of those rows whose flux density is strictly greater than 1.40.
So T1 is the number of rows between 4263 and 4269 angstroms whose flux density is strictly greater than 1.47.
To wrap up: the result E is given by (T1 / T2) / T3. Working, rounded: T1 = 2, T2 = 4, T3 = 4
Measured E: 0.1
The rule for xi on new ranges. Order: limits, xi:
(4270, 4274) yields 5.3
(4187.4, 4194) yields 9.8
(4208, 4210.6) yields 4.2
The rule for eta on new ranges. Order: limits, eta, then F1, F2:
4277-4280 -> -1.89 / 0.17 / 0.16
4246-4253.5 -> -2.04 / 0.13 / 0.13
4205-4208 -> -1.70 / 0.20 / 0.19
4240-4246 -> -1.67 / 0.19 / 0.19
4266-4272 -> -2.17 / 0.11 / 0.13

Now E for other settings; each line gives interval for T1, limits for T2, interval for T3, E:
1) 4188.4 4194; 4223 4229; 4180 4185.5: 0.4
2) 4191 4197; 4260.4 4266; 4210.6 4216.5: 0.8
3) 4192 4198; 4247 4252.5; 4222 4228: 1.0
